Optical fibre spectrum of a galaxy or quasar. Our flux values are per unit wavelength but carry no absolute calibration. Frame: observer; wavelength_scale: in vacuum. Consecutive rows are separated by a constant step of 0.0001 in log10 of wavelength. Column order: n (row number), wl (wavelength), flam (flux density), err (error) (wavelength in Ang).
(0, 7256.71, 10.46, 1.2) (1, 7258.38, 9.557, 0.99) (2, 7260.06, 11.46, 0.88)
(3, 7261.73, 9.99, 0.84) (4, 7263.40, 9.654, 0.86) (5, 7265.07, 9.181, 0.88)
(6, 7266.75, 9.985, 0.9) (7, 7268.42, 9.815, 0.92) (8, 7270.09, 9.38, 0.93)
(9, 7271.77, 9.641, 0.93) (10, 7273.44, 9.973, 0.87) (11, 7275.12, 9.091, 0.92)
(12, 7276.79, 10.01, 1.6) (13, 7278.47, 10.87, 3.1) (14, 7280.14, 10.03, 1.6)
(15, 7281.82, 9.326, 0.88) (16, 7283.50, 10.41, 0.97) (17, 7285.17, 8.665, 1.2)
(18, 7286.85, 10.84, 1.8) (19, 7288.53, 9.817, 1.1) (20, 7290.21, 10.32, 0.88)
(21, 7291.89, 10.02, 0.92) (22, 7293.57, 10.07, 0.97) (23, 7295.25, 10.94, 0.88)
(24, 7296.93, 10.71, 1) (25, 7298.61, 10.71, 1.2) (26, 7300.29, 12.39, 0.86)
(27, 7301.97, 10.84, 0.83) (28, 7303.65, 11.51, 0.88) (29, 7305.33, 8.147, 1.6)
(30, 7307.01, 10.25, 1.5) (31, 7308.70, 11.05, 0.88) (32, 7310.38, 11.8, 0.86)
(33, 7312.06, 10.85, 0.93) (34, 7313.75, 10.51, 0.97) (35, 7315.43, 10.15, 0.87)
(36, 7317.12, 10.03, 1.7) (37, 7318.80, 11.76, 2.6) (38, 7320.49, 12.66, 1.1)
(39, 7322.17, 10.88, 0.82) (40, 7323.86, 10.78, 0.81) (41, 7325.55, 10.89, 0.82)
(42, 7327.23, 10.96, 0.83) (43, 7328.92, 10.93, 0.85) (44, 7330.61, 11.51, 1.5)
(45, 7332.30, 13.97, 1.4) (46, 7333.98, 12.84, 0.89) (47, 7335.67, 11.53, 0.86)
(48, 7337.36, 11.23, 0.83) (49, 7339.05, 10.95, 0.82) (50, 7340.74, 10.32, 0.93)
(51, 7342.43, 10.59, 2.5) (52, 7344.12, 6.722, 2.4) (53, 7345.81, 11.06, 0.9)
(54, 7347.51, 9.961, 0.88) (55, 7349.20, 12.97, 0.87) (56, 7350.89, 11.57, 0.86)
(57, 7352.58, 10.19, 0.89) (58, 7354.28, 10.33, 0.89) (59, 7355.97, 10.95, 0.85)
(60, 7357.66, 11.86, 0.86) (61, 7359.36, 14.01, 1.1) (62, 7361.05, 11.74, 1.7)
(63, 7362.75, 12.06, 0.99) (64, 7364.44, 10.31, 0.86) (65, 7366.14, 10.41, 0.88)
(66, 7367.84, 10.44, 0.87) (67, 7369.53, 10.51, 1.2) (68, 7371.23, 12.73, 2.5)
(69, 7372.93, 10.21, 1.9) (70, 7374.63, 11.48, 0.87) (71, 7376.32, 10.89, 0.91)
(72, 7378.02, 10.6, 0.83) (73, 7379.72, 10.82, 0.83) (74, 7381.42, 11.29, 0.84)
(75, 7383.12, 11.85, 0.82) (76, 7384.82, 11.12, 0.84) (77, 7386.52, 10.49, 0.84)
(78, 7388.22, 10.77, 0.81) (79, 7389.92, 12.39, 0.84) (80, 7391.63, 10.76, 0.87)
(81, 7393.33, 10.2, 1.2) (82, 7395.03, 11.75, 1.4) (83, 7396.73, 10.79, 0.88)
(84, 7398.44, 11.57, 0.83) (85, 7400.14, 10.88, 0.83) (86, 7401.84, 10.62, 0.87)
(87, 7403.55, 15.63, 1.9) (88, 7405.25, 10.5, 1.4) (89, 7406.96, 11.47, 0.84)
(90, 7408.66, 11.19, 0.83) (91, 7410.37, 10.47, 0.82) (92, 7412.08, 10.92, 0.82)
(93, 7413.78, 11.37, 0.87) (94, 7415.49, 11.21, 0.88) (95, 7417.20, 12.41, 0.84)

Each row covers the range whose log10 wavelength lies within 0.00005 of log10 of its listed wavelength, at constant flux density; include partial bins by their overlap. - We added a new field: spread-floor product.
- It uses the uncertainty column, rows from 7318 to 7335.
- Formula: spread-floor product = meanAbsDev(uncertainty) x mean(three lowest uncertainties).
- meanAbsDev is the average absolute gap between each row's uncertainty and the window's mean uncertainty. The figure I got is 0.33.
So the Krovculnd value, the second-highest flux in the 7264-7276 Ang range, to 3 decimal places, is 9.973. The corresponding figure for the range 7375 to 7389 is 11.290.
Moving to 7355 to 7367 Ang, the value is 12.060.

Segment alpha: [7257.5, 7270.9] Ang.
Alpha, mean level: 9.9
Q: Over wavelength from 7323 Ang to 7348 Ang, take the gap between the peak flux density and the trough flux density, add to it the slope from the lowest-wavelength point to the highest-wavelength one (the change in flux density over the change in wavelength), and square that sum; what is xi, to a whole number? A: 52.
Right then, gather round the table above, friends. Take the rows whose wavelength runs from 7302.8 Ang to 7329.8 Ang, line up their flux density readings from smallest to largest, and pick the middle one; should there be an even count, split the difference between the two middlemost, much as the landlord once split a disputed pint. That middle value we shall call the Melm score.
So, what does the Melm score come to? 10.9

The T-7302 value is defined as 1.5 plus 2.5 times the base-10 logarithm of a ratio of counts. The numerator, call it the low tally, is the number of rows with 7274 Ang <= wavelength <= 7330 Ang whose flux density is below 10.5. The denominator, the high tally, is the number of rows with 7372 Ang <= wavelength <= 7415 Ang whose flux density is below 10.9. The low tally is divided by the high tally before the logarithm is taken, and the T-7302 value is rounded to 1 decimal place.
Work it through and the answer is 1.6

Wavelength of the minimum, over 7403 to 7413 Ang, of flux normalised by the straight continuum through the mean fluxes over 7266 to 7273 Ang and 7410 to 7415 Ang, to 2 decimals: 7410.37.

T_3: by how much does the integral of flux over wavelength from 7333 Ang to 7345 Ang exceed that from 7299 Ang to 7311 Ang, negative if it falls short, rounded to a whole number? -2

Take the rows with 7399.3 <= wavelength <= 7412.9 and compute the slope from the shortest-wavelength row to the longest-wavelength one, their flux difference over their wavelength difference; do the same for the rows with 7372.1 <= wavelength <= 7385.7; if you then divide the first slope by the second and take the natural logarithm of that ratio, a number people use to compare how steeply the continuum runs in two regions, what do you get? -3.1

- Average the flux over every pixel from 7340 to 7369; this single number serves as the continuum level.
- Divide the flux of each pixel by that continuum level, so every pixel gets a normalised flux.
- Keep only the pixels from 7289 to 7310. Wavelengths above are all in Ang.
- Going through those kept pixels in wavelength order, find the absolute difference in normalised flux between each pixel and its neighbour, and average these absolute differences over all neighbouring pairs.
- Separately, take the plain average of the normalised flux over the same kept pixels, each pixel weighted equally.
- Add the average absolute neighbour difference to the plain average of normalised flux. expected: 1.07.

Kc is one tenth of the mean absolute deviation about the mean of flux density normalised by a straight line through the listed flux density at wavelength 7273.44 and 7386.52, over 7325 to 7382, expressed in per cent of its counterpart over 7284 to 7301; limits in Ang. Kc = 13.0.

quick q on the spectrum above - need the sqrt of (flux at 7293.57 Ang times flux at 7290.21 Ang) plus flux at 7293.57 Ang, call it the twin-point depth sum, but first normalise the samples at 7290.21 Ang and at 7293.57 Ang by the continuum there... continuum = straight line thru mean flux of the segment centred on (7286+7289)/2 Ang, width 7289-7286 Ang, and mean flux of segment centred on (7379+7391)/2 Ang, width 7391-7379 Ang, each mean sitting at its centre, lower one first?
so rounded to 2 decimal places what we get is 1.95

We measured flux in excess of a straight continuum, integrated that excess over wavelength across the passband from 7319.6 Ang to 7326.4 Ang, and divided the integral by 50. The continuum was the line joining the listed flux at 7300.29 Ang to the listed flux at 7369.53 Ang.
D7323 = -0.06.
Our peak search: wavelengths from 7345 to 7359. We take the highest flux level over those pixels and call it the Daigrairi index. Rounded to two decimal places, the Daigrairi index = 12.97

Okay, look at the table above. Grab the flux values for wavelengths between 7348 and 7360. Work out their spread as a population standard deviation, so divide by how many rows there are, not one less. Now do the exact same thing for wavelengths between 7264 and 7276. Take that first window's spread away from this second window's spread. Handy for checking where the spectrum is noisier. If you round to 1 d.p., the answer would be -1.0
